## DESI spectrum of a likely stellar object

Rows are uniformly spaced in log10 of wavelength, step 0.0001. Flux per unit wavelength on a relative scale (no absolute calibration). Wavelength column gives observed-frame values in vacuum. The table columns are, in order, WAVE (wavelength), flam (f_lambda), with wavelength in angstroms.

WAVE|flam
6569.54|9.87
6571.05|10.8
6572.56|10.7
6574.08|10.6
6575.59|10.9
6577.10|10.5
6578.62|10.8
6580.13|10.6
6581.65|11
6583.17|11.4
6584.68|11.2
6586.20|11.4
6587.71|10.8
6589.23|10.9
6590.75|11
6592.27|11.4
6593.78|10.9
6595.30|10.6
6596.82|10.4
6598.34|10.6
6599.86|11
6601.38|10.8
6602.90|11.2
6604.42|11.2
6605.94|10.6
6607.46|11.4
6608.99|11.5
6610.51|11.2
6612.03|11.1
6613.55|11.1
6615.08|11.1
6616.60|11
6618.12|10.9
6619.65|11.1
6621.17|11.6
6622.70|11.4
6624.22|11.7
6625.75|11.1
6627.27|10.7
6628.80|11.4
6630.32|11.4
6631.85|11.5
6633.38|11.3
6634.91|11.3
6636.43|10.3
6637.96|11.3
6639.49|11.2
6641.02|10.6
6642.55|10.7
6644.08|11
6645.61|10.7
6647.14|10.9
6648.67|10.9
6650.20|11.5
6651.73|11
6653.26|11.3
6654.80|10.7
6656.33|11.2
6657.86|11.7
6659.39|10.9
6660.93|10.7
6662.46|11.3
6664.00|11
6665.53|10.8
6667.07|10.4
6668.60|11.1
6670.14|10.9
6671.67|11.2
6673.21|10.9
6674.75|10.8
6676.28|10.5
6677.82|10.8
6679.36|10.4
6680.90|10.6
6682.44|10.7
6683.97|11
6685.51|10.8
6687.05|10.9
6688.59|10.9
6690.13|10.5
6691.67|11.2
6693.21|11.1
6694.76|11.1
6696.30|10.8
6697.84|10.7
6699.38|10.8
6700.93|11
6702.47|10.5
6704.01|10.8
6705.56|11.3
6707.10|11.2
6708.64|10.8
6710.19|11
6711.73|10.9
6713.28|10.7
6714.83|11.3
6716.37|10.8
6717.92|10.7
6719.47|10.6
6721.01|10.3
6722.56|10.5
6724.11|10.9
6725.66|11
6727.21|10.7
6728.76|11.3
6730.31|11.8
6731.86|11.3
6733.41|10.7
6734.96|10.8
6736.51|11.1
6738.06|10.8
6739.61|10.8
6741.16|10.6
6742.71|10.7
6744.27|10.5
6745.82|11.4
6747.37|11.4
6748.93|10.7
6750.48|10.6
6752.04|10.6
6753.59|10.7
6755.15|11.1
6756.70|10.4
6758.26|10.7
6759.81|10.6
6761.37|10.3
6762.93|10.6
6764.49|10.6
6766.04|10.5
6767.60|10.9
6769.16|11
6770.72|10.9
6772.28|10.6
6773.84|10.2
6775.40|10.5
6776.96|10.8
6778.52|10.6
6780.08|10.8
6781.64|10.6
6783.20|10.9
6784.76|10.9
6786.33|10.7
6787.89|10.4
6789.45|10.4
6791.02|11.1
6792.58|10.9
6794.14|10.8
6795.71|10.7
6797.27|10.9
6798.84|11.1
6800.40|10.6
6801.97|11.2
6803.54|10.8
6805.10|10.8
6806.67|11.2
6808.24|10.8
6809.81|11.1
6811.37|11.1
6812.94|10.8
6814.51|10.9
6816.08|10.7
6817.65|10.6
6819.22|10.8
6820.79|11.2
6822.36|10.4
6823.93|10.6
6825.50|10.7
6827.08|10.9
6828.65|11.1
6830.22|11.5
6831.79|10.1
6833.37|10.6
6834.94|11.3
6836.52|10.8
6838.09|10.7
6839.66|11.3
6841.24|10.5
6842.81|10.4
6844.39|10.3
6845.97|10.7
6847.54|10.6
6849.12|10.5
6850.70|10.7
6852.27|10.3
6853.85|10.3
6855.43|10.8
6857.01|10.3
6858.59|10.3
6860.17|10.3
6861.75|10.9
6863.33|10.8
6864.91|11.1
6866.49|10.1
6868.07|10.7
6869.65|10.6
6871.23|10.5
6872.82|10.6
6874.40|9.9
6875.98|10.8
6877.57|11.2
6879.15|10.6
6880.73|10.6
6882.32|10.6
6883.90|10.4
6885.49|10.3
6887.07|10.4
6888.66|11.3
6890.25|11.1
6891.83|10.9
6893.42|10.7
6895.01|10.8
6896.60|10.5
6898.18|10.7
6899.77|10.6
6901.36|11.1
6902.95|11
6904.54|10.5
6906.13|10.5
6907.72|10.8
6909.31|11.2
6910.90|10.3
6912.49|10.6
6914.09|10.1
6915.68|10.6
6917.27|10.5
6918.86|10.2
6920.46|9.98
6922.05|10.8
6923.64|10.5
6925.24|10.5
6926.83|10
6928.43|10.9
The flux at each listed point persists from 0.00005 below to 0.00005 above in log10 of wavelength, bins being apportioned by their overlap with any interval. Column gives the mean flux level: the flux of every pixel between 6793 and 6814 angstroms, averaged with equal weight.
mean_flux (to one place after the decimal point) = 10.9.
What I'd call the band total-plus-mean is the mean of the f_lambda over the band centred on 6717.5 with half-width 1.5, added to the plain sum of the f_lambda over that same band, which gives 32.2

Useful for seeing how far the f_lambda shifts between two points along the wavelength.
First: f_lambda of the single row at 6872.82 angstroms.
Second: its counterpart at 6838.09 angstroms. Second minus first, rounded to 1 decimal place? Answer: 0.1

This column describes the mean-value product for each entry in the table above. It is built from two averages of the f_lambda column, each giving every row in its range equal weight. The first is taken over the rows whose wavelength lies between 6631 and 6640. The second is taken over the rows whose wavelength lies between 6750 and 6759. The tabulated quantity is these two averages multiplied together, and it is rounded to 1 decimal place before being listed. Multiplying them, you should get 119.1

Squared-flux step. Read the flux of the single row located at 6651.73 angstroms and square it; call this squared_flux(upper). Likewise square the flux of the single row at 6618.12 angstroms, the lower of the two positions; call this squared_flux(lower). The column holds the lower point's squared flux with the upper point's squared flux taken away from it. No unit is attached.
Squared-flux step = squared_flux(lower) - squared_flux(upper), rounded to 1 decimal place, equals -2.2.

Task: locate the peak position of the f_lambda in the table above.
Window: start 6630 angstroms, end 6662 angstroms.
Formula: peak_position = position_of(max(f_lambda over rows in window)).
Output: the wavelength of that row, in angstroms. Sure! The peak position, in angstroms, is 6657.86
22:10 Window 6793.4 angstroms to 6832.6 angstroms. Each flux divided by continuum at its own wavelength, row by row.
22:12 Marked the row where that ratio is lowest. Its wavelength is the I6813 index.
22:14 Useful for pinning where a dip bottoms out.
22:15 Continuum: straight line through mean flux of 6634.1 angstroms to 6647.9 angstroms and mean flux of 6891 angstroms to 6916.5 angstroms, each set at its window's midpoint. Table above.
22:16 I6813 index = 6831.79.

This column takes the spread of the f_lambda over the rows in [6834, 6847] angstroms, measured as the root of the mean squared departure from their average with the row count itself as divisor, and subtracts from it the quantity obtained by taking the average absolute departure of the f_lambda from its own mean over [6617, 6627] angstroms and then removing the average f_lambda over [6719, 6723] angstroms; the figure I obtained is 10.55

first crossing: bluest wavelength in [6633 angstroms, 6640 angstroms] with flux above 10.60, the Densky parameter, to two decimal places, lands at 6633.38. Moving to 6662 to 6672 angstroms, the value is 6662.46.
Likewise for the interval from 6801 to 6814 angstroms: 6801.97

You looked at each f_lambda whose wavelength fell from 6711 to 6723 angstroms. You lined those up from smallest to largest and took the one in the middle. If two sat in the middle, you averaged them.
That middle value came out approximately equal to 10.7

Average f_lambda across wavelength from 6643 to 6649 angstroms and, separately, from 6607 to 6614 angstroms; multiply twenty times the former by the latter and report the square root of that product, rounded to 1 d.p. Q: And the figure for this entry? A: 49.5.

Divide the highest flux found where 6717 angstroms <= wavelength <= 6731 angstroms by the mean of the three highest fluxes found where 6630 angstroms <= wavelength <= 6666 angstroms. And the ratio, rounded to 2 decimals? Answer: 1.02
